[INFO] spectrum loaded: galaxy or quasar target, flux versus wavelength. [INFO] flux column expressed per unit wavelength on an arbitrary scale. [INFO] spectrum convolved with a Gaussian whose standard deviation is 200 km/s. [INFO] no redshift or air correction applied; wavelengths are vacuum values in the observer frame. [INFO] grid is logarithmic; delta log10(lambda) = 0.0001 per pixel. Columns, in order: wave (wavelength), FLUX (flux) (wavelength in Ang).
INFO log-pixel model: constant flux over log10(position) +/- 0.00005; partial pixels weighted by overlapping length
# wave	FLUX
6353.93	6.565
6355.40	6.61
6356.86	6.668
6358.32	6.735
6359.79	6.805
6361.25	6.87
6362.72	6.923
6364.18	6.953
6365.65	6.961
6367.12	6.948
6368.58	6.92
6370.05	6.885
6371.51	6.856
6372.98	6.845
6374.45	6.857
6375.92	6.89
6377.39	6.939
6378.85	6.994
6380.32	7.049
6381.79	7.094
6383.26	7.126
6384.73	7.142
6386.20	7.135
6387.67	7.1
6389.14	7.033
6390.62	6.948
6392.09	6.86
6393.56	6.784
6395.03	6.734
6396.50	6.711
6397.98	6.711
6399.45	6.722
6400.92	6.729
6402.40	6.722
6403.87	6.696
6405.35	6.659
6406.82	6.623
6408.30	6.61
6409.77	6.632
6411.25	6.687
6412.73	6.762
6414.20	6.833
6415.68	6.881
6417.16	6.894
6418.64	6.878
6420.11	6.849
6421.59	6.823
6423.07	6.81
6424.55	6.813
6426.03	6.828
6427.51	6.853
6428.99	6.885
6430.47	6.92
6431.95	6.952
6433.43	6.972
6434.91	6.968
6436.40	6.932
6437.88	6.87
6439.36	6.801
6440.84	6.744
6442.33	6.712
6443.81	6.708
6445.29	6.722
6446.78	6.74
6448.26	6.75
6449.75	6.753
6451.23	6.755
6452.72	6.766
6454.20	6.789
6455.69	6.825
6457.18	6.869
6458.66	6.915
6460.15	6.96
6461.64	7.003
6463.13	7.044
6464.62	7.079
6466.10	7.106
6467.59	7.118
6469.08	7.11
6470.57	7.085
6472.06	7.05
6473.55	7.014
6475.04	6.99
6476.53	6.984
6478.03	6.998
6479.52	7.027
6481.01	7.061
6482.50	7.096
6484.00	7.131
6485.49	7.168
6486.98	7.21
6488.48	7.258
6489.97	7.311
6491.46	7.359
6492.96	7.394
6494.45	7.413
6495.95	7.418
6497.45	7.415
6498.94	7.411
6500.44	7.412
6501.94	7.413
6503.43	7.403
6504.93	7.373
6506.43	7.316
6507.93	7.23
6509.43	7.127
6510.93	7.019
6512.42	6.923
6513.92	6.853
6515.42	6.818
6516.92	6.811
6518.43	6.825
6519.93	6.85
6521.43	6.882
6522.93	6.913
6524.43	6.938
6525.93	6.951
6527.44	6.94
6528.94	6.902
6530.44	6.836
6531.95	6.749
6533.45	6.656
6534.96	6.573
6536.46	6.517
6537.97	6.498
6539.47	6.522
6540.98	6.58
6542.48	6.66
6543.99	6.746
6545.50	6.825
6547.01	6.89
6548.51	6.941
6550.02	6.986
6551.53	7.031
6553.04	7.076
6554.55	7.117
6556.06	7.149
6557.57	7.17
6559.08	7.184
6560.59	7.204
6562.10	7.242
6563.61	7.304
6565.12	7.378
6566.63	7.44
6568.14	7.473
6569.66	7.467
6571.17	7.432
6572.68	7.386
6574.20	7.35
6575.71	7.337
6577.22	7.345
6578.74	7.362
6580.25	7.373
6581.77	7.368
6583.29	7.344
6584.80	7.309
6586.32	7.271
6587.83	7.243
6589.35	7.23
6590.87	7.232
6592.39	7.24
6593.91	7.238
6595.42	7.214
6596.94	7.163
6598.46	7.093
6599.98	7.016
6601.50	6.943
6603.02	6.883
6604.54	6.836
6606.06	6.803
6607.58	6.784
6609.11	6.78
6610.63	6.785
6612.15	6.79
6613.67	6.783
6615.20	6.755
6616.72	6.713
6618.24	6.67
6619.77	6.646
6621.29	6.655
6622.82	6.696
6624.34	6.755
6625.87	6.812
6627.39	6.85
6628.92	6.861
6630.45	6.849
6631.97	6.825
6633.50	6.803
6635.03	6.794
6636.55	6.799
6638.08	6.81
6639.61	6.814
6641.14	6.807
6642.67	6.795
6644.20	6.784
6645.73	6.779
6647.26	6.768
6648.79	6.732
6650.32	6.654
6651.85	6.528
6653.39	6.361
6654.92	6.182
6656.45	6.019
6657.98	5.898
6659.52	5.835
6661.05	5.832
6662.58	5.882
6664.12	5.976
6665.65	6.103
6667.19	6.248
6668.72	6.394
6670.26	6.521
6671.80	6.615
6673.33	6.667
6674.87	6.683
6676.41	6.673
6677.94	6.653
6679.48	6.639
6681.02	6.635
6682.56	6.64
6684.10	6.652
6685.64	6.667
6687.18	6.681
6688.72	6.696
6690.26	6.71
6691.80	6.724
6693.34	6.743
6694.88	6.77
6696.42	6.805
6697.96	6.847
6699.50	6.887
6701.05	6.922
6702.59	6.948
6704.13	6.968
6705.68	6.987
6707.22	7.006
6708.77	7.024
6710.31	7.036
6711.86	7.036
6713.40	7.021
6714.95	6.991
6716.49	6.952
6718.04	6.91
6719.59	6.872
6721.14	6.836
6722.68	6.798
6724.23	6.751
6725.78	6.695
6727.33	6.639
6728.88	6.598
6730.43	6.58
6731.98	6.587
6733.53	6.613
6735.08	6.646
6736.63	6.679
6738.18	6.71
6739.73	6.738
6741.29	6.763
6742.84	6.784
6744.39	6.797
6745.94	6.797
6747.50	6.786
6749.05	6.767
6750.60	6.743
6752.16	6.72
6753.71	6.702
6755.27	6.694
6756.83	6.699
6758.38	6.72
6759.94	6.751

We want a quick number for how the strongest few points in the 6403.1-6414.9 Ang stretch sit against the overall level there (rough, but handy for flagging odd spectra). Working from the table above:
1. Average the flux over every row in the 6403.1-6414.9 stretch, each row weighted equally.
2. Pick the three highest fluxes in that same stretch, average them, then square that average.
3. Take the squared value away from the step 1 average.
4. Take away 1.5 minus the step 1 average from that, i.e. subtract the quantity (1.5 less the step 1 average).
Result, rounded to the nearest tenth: -33.9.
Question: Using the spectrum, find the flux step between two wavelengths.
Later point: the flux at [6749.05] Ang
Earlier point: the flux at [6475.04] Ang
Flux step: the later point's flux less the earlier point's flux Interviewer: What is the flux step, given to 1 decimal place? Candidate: -0.2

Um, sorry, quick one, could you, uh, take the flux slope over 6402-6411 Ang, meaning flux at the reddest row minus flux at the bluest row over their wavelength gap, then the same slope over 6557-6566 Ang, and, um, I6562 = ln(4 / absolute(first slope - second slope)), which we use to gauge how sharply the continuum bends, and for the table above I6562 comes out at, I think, 4.61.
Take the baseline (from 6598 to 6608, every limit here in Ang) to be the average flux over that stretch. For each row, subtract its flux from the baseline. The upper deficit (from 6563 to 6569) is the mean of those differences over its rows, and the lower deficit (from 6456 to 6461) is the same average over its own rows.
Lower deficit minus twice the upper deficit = 1.0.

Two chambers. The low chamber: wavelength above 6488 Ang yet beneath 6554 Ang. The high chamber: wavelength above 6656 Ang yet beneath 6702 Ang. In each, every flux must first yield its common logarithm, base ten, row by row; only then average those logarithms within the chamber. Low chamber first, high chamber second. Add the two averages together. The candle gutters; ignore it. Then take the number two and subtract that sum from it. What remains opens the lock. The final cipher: 0.343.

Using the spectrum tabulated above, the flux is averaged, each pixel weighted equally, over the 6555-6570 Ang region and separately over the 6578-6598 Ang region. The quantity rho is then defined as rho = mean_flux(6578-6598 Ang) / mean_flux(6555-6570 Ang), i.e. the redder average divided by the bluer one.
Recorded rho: 1.00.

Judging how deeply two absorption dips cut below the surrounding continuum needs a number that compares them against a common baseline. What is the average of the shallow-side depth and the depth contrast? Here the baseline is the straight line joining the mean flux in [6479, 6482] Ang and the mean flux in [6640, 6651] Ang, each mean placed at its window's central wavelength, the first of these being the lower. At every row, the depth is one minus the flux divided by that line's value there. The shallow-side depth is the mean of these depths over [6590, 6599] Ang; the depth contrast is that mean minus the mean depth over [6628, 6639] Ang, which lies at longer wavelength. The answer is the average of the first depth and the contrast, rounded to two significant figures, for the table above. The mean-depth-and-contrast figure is -0.048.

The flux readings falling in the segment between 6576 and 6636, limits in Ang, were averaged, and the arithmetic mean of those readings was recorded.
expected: 6.98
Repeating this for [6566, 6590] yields 7.36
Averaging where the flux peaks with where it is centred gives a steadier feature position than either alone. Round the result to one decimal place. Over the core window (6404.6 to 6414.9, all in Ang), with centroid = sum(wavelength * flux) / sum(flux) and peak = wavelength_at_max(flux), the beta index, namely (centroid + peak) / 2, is 6412.0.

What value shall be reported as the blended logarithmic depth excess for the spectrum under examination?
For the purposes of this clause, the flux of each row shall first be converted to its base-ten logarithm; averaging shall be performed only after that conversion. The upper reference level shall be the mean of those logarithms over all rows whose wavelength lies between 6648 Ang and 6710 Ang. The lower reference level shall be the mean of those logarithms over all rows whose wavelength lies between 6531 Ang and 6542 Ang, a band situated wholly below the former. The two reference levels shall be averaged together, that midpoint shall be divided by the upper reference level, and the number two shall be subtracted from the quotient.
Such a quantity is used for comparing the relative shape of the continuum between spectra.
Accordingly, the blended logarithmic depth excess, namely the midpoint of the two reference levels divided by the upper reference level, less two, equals -0.999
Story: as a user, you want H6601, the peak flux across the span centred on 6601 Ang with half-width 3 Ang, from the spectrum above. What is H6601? 7.093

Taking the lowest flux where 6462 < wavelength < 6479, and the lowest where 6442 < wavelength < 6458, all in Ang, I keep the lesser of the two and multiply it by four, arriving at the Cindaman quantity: 26.8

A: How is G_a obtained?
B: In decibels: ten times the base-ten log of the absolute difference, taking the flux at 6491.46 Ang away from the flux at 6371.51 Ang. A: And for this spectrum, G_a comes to -3.0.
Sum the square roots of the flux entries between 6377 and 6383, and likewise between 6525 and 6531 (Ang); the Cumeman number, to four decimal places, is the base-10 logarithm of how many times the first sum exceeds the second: 0.0035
